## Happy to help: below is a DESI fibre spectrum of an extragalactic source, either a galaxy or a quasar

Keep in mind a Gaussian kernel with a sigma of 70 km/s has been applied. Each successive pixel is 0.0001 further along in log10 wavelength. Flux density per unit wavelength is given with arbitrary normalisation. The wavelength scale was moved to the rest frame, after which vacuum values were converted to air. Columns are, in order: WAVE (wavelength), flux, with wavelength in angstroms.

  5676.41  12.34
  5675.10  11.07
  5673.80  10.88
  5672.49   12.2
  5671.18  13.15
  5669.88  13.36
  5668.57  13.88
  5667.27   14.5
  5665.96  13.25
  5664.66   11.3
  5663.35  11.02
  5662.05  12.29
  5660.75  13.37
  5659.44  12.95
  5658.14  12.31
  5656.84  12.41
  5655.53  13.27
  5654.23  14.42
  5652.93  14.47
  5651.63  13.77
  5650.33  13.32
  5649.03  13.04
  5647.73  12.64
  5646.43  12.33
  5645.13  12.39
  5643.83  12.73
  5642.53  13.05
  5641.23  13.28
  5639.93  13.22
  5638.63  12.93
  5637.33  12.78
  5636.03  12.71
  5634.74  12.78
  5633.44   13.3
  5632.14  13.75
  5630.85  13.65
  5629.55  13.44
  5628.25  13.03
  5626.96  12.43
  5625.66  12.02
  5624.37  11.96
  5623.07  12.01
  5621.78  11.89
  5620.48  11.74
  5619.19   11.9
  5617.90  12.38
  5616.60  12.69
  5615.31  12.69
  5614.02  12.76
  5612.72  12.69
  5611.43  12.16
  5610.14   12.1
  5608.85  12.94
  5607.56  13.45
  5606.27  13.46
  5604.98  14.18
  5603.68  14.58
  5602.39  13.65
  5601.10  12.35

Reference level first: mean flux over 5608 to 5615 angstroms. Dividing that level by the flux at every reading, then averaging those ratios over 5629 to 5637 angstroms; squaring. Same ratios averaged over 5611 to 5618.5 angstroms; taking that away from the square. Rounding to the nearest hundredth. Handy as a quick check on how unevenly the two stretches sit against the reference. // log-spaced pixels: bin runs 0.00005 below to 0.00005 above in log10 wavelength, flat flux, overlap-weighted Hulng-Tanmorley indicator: -0.10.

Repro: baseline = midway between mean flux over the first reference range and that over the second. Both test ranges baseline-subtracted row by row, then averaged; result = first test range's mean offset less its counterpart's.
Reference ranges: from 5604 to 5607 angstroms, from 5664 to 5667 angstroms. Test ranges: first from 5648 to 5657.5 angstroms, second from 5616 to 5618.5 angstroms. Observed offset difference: 1.0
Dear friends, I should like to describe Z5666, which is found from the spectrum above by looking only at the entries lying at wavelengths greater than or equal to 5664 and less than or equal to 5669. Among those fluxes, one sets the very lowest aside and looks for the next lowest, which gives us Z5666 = 13.25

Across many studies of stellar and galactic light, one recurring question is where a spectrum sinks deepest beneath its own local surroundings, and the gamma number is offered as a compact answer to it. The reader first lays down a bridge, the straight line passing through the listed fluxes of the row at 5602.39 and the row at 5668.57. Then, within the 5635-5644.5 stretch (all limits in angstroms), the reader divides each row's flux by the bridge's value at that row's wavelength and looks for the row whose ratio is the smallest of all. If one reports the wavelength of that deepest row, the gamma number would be 5643.83 angstroms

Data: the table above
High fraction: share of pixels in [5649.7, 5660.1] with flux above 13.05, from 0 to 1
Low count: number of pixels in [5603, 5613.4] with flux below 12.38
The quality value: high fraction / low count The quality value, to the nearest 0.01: 0.31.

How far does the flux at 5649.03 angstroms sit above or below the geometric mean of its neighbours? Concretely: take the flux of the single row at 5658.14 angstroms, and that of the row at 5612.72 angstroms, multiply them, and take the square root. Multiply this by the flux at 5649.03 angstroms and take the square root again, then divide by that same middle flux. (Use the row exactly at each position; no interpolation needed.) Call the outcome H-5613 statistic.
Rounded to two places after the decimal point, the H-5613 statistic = 0.98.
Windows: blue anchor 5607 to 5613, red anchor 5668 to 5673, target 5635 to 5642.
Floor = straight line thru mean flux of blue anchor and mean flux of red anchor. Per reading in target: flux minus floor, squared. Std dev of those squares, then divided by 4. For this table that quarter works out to 0.01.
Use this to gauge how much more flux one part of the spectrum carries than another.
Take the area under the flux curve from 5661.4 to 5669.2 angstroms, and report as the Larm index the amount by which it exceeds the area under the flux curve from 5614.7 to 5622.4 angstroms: 5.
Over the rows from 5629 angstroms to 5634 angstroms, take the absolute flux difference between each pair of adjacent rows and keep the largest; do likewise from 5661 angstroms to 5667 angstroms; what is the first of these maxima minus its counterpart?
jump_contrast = -1.5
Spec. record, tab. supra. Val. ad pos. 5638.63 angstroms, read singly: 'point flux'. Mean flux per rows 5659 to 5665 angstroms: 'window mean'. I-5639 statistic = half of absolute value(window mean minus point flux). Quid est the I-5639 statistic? 0.37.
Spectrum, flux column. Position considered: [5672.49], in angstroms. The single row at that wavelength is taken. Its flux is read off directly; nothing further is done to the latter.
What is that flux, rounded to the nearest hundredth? 12.20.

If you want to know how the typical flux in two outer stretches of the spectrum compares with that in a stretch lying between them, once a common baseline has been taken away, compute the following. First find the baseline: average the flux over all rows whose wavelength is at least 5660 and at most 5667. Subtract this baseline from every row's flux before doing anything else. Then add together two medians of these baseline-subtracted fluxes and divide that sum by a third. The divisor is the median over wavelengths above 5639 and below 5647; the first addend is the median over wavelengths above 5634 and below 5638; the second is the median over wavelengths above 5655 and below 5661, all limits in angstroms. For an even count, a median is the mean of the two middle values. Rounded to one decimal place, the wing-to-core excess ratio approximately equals 1.9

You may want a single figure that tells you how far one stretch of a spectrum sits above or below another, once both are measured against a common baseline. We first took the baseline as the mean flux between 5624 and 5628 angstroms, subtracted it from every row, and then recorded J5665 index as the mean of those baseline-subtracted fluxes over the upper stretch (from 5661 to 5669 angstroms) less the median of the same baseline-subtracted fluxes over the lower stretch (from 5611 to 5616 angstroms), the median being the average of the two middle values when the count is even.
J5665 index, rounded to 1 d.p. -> 0.0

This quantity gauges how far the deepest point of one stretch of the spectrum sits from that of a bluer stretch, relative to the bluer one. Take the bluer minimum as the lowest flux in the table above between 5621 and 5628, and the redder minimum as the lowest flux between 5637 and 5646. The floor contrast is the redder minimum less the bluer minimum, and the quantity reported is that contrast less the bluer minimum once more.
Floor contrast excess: -11.4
